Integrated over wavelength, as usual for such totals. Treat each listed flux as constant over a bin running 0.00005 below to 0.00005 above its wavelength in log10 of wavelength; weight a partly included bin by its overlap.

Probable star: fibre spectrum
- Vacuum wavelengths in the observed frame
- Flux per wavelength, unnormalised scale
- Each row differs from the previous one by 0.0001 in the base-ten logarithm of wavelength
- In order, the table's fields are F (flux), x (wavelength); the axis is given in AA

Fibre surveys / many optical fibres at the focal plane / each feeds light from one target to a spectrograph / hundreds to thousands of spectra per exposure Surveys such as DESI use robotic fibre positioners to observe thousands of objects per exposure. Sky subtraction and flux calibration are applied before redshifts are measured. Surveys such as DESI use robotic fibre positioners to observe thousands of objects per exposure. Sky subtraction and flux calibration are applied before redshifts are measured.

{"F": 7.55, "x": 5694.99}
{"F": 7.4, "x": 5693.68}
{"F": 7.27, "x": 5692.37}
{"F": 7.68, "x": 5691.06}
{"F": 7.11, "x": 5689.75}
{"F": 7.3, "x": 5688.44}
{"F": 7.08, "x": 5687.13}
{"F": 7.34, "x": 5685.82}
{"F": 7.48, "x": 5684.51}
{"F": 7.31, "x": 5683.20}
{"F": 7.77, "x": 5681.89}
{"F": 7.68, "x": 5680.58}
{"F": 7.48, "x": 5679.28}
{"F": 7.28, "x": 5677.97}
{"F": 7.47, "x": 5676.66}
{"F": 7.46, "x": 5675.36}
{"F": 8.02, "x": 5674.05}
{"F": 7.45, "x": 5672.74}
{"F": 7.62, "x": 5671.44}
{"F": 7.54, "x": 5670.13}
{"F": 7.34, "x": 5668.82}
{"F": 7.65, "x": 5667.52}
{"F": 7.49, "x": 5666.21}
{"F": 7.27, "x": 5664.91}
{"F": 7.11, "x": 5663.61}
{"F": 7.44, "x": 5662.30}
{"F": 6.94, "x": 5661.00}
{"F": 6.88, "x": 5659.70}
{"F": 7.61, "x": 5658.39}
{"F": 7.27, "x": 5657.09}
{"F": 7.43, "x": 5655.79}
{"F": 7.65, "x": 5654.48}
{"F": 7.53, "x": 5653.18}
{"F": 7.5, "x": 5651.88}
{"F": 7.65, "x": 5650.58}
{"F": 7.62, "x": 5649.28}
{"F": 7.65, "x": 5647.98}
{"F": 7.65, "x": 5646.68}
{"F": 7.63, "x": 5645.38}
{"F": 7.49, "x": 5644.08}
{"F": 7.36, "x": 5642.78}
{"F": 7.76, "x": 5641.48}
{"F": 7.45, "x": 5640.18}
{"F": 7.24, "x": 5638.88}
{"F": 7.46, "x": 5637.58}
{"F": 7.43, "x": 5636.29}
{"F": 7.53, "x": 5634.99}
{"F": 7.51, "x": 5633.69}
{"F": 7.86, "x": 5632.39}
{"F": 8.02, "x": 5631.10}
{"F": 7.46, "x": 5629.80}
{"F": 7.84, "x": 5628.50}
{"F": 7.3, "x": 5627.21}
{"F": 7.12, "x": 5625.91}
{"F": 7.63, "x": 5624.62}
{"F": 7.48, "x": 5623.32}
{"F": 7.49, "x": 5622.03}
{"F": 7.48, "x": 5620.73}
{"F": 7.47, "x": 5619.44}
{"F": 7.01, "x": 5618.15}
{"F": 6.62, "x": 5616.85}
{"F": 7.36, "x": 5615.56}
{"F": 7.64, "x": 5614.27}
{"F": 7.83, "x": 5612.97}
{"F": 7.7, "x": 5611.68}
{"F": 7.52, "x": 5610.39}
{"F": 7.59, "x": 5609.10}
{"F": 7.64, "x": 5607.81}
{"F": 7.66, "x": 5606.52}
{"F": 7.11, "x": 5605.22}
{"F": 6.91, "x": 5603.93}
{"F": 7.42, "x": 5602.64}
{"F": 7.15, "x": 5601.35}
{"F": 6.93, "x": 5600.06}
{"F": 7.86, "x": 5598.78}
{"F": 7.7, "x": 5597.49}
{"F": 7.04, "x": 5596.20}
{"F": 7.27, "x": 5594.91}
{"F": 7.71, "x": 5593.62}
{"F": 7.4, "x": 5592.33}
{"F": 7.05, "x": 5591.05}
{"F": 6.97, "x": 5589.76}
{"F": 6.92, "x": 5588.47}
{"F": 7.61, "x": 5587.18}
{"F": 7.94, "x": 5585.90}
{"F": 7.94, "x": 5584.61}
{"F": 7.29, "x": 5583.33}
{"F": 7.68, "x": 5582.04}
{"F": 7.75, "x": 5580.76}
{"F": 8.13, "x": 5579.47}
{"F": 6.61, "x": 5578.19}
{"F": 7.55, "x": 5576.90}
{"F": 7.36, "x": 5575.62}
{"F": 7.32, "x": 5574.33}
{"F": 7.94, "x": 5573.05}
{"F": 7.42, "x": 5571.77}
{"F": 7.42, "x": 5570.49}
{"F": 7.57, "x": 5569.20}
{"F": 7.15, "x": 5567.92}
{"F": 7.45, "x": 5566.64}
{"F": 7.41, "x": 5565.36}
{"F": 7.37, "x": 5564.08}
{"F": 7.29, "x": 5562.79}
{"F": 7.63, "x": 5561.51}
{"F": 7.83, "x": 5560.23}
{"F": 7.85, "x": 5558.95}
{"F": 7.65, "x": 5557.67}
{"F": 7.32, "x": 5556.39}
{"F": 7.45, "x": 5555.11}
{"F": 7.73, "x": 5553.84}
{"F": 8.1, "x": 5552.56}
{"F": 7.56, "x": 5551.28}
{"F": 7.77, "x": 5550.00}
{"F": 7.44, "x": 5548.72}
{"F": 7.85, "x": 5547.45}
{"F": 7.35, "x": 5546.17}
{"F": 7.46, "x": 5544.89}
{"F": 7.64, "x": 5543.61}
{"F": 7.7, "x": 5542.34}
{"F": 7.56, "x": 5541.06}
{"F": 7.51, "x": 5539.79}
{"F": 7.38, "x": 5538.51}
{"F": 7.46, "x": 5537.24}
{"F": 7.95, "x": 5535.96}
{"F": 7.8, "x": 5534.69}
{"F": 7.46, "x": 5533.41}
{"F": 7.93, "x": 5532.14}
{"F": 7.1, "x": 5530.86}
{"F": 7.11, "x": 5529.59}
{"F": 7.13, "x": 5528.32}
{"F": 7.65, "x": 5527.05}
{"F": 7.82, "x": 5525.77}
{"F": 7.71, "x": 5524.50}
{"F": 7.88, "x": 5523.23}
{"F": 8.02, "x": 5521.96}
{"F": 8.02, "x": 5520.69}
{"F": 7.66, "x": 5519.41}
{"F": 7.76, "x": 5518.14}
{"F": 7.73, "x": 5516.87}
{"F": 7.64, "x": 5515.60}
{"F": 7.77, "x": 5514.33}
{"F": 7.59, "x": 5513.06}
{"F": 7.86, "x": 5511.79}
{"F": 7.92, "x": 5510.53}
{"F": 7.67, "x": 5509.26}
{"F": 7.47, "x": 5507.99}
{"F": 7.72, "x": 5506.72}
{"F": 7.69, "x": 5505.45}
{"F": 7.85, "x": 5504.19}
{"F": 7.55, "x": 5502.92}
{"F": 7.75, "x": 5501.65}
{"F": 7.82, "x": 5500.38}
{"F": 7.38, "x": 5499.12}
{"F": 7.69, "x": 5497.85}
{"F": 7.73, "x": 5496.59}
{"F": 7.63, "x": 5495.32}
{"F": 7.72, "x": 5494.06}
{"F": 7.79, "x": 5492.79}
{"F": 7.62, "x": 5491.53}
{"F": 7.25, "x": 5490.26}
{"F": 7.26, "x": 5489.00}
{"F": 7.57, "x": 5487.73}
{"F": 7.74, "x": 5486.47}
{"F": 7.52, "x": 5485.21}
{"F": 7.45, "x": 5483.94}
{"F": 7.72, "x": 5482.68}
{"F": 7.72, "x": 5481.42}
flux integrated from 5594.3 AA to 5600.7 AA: 47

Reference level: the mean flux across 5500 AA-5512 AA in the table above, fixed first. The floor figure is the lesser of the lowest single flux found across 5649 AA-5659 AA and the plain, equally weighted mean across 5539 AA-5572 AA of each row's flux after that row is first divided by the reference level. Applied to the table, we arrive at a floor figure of 0.978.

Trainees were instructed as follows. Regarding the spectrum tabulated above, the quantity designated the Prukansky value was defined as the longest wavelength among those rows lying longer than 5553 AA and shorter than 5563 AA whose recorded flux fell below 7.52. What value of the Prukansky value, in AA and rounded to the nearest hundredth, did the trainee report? 5562.79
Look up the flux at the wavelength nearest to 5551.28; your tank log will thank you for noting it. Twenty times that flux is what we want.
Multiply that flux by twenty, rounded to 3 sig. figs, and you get 151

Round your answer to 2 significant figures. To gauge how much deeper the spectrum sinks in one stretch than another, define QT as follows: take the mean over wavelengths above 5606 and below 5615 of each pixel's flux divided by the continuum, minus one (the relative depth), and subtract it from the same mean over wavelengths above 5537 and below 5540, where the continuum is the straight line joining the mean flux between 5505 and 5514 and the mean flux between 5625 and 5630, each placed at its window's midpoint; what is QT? -0.049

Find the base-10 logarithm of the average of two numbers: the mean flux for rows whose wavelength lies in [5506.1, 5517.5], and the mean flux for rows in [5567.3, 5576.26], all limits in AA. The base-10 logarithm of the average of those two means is 0.880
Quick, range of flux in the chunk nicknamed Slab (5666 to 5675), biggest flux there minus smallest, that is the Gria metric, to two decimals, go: 0.68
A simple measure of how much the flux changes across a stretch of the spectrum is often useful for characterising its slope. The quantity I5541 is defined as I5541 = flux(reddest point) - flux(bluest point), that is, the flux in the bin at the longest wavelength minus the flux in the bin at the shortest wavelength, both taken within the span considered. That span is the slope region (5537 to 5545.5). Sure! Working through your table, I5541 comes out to 0.00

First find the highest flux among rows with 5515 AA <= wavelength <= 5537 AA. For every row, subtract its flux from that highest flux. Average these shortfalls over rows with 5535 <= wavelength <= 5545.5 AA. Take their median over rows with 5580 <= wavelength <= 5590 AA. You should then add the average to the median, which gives 0.81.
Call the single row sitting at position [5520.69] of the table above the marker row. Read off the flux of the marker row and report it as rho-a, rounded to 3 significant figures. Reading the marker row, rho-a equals 8.02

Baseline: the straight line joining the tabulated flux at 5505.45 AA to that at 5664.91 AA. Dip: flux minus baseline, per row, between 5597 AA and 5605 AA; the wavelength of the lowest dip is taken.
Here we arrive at 5603.93 AA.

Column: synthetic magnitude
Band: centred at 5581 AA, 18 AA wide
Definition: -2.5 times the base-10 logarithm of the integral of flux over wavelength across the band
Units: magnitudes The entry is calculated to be -5.33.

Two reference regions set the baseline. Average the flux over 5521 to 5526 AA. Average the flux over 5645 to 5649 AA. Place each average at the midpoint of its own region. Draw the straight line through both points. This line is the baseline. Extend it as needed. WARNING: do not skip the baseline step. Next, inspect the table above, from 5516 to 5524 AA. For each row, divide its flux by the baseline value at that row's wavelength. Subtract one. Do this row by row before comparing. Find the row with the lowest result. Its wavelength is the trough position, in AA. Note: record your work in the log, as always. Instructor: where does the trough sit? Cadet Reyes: 5519.41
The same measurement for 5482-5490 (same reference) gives 5489.00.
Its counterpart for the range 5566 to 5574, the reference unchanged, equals 5567.92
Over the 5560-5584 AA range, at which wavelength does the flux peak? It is 5579.47 AA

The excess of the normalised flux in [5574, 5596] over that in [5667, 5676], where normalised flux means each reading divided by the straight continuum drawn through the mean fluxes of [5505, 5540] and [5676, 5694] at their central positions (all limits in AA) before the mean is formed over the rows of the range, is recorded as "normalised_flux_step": -0.04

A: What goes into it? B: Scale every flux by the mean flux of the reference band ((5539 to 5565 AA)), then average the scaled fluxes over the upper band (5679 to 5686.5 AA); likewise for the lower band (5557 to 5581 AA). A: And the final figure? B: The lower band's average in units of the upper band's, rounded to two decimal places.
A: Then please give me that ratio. 1.00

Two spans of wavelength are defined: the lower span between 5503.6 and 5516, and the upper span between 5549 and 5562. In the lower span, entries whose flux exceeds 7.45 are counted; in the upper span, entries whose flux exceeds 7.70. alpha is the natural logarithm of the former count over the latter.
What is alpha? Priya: 0.69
